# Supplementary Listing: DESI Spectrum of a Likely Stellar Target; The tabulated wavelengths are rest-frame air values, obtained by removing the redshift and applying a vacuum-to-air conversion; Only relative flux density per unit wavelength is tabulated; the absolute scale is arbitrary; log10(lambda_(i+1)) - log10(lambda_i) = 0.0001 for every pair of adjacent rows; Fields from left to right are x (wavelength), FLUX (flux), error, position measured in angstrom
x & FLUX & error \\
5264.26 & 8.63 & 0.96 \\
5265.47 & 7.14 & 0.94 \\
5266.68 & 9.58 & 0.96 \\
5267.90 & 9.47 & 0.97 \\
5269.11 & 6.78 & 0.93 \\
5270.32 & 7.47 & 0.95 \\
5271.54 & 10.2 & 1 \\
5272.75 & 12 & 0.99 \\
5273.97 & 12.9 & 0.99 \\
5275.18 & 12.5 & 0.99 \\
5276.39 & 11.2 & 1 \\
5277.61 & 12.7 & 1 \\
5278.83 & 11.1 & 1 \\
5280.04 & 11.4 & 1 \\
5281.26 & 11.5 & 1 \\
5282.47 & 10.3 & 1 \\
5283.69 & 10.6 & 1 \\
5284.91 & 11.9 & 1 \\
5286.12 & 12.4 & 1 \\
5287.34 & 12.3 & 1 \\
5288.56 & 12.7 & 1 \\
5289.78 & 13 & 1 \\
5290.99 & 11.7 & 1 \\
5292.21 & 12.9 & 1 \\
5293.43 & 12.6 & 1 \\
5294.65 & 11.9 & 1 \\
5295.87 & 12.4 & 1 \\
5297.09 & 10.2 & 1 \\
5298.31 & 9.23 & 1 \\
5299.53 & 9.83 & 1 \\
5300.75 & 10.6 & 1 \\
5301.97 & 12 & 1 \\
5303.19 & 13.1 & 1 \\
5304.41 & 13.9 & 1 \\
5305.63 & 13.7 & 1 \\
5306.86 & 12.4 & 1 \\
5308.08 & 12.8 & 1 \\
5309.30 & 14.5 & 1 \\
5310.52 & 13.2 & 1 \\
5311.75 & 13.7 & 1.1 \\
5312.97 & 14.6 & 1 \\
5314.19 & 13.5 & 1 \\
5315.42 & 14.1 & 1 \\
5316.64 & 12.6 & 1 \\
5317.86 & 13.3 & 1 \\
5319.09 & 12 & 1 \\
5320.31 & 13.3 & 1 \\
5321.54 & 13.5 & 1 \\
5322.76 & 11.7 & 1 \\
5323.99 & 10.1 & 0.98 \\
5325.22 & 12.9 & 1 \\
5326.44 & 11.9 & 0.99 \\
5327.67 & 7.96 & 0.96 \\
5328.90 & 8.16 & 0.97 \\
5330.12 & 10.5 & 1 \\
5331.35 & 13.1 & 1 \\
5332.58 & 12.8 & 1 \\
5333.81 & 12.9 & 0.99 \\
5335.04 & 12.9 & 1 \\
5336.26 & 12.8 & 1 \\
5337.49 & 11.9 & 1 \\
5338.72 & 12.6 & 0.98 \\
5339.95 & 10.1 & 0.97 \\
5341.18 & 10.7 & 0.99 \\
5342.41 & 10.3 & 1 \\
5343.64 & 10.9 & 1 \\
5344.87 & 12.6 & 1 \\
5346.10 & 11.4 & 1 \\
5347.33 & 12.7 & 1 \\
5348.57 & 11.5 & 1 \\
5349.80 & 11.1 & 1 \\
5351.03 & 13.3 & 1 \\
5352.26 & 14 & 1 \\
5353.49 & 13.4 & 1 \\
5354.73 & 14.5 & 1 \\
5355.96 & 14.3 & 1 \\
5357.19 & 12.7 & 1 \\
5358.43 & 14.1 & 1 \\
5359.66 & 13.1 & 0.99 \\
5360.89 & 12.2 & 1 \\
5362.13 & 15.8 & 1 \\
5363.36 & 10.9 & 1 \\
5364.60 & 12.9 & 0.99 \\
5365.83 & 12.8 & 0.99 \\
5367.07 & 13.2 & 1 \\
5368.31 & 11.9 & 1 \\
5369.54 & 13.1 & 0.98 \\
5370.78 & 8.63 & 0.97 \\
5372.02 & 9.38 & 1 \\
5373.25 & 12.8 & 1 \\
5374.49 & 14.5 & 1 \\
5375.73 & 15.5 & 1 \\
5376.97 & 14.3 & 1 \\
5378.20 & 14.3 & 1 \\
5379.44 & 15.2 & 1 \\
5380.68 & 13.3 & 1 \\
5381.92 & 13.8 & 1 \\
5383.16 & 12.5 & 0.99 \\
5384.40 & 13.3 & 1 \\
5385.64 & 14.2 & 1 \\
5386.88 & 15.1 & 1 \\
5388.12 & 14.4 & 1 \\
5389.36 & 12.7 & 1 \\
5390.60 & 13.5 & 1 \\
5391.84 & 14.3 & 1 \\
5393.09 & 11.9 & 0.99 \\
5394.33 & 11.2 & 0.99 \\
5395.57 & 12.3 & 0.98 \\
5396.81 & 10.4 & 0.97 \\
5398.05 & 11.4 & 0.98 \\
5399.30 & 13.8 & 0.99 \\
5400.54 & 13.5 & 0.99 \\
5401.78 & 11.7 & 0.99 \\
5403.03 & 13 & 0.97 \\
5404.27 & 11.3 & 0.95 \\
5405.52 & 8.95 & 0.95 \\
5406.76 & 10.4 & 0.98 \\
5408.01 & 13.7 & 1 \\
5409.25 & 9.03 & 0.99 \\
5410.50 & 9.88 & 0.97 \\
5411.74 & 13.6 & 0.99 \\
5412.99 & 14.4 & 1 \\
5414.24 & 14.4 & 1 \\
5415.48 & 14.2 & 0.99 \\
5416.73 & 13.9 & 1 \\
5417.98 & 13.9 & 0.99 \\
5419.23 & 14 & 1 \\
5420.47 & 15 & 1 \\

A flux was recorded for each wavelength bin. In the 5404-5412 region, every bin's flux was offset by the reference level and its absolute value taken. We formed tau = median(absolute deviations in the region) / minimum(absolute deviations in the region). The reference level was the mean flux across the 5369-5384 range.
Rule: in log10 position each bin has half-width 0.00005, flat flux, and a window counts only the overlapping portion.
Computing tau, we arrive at 6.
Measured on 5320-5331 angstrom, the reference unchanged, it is 7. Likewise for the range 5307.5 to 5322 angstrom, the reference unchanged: 5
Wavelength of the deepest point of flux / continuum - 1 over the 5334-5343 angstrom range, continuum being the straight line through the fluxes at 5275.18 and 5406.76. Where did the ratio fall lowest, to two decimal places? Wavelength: 5339.95 angstrom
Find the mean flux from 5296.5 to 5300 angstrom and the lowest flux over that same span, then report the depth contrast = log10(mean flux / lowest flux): 0.024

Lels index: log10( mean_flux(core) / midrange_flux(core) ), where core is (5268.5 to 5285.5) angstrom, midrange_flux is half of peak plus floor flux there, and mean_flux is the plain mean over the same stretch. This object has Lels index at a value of 0.044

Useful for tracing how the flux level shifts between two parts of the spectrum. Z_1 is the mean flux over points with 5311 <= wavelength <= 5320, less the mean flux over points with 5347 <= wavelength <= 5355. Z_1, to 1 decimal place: 0.5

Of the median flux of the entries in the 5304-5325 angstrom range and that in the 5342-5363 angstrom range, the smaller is 12.7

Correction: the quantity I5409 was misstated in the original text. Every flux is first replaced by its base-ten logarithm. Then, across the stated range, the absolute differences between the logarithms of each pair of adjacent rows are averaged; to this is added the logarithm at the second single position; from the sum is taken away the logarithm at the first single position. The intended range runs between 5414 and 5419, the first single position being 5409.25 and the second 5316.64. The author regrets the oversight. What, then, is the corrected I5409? 0.15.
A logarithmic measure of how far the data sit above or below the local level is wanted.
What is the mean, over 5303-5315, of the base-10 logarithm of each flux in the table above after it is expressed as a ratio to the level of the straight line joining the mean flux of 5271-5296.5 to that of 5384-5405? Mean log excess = 0.048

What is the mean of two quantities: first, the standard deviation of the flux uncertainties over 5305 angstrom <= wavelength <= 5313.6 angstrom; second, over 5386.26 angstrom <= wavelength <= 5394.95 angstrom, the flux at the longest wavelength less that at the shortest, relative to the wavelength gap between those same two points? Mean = -0.24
